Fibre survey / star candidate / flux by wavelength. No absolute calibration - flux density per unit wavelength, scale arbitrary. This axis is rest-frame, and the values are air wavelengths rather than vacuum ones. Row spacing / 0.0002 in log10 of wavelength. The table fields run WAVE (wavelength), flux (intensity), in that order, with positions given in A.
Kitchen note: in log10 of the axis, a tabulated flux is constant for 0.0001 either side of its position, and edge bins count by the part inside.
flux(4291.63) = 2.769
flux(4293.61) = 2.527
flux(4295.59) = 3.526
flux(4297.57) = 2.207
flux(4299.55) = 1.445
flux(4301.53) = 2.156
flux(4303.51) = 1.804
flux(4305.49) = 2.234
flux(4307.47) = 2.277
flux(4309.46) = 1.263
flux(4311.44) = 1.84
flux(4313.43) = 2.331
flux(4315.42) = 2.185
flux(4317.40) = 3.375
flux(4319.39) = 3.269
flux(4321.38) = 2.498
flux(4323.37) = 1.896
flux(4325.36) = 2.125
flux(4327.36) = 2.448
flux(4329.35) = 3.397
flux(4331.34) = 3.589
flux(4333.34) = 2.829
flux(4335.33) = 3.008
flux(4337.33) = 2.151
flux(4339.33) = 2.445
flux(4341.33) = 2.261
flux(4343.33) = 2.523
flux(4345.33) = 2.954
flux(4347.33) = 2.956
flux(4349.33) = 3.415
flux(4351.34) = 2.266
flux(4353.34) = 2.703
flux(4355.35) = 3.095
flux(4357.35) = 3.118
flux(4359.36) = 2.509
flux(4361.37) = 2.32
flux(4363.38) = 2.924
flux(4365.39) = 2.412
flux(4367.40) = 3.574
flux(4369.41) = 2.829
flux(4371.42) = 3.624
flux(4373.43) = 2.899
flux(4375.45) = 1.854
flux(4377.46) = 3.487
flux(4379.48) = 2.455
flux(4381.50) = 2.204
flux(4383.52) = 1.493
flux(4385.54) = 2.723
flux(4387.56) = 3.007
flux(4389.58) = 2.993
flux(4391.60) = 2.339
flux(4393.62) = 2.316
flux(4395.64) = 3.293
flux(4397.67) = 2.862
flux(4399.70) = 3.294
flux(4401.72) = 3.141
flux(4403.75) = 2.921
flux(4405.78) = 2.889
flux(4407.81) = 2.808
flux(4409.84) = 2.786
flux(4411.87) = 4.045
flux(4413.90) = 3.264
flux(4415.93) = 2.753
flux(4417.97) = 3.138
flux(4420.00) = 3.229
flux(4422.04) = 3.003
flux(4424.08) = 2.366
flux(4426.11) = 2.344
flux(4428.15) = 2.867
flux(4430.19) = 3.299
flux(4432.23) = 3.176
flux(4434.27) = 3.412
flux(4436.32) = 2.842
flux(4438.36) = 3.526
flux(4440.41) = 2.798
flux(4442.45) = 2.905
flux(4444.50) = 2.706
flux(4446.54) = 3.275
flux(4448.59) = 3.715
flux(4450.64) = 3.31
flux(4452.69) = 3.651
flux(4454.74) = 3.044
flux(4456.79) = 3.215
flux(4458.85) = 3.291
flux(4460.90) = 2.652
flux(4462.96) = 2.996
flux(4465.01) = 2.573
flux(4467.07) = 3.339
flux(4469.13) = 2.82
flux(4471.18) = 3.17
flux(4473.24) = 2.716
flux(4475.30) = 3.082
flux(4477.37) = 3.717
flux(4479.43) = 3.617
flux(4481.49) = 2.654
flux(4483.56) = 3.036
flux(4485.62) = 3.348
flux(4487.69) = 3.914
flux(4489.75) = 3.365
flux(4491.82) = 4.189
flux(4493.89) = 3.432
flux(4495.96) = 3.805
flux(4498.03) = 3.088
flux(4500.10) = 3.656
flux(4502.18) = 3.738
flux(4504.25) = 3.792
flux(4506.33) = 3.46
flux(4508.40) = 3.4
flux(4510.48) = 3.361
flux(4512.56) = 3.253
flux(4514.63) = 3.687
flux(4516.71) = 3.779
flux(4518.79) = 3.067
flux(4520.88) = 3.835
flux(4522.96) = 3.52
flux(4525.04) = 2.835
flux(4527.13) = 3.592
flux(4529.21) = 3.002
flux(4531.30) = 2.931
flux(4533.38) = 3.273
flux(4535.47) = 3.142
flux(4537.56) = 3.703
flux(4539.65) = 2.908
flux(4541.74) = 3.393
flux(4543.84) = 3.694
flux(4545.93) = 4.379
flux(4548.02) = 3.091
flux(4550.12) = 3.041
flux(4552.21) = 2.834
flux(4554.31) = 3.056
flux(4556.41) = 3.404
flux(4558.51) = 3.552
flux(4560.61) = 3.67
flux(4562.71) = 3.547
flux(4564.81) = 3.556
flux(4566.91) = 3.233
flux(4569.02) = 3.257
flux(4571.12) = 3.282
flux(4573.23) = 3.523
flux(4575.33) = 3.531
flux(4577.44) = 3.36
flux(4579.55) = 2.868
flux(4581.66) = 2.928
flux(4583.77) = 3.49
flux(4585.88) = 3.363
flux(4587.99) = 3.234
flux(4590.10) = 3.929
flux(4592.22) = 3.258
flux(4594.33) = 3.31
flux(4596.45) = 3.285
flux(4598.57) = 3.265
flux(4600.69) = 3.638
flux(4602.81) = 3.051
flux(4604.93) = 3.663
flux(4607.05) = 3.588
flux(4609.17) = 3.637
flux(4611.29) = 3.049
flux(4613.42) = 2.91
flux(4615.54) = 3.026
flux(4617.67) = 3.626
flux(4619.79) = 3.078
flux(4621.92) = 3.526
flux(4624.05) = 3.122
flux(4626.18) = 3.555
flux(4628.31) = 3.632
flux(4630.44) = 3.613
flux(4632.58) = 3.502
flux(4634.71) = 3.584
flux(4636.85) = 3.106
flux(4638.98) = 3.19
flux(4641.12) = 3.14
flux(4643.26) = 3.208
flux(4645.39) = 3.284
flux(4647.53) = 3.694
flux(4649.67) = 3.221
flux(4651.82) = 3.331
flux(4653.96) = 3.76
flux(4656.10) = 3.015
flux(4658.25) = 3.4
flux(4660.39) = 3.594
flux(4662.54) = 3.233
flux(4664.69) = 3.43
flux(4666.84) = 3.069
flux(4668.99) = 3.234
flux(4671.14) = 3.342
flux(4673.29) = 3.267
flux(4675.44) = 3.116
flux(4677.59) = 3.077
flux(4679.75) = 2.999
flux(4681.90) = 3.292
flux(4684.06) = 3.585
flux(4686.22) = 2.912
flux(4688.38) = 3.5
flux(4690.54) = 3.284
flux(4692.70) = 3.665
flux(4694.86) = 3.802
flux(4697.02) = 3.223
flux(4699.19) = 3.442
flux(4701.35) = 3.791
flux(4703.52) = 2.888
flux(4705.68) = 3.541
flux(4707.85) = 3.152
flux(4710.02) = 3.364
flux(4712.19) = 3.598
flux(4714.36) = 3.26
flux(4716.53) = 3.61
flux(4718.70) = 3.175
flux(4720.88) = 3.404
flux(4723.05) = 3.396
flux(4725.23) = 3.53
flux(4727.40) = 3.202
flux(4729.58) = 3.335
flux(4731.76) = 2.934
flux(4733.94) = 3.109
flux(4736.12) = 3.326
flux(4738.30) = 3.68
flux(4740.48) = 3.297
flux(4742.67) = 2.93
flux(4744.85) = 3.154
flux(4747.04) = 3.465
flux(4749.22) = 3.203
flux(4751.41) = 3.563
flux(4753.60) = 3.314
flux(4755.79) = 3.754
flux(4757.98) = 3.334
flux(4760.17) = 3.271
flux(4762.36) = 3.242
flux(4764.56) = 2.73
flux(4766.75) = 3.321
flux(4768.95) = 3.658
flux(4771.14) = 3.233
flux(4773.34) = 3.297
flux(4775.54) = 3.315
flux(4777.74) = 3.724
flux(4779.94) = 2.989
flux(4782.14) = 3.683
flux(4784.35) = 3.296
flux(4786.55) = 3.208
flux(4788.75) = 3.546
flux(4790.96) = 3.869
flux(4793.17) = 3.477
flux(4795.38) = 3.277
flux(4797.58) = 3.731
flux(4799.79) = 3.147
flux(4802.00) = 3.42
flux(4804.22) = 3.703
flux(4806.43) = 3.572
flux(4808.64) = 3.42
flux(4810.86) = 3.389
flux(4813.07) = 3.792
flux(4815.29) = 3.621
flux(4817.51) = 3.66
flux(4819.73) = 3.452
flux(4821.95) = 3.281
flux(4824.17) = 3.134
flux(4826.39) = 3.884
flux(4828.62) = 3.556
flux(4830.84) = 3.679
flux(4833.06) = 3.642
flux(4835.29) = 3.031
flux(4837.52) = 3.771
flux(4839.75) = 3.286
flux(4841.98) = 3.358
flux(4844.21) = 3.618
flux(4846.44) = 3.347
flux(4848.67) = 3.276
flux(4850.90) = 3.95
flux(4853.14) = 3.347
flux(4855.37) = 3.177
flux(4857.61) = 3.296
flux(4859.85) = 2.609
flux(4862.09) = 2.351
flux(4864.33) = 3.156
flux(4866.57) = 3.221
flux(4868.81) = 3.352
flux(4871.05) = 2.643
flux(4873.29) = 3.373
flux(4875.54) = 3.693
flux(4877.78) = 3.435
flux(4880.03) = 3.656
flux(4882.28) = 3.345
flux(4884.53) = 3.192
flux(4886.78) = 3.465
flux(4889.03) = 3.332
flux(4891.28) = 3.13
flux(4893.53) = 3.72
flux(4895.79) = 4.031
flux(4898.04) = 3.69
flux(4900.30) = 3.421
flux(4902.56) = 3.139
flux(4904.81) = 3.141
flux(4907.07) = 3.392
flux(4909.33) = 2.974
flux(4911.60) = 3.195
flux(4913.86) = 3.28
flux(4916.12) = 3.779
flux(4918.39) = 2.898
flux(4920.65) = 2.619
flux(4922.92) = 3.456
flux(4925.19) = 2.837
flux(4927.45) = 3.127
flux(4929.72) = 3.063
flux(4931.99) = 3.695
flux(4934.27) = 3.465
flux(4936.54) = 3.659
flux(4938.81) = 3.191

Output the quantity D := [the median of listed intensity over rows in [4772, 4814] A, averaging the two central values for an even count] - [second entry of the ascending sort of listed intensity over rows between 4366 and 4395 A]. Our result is 1.57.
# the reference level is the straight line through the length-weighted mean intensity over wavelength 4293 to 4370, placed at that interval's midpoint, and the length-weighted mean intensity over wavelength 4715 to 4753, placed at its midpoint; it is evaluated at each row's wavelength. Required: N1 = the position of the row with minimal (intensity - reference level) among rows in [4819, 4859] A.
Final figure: 4835.29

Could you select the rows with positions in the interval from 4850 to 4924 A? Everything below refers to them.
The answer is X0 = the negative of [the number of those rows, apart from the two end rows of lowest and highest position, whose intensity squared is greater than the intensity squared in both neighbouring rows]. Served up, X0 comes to -8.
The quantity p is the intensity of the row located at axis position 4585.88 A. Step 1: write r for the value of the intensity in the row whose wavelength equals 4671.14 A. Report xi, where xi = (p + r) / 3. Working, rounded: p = 3.363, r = 3.342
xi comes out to 2.2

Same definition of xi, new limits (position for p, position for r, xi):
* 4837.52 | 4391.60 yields 2.0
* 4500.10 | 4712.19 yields 2.4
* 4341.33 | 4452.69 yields 2.0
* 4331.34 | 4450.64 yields 2.3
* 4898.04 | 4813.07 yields 2.5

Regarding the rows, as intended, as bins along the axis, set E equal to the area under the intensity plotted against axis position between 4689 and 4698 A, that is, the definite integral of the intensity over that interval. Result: 31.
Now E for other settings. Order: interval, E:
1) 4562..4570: 27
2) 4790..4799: 32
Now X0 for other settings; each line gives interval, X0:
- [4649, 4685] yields -4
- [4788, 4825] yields -5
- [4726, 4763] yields -5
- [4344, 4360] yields -2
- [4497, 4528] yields -3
